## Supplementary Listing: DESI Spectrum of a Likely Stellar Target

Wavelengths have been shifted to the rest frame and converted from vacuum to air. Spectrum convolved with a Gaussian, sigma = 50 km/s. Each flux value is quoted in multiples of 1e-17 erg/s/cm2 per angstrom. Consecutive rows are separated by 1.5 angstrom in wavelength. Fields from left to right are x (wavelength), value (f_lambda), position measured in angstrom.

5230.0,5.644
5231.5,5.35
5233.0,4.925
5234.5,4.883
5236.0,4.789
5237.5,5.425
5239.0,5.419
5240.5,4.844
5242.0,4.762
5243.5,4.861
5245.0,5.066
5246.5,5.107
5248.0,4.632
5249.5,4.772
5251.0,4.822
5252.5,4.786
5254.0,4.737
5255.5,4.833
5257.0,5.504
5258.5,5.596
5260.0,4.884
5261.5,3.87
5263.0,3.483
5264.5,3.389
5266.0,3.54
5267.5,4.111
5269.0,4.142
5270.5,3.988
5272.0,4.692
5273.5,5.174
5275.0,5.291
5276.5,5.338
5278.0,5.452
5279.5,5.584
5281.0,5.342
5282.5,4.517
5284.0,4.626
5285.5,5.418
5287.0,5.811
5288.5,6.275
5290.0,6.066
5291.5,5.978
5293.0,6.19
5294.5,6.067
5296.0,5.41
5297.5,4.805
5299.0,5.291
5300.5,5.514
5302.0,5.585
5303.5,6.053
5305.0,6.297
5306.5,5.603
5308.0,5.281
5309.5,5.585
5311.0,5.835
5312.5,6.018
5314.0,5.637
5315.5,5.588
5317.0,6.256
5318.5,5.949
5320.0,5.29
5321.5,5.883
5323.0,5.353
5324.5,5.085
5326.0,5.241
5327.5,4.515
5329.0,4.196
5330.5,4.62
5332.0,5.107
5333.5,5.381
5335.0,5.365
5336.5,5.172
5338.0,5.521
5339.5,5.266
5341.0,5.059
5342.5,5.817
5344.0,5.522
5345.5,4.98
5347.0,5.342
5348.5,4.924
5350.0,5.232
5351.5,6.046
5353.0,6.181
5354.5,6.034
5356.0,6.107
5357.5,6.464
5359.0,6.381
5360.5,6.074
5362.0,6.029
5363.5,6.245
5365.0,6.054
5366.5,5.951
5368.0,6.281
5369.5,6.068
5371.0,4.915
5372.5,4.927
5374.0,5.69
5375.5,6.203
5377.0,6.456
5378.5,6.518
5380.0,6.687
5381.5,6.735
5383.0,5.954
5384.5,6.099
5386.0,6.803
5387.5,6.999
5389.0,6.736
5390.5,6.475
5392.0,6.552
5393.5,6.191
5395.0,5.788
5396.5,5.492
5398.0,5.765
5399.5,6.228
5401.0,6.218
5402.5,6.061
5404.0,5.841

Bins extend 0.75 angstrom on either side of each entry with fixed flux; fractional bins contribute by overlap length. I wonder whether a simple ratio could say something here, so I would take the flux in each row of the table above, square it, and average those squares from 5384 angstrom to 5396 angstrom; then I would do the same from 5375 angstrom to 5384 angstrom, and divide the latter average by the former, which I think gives 0.99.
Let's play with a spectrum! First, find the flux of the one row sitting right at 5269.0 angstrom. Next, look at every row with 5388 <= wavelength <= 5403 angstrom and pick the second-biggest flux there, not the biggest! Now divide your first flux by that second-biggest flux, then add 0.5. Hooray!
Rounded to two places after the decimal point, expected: 1.13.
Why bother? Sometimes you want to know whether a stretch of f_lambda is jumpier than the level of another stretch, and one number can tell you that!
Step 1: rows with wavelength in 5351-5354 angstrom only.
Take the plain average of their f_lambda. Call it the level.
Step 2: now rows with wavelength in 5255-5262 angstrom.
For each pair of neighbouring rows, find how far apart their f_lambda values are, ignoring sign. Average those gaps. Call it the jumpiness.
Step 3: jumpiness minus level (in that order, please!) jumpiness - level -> -5.49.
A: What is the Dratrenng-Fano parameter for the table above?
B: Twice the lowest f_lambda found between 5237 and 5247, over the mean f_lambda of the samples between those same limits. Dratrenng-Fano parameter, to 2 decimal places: 1.88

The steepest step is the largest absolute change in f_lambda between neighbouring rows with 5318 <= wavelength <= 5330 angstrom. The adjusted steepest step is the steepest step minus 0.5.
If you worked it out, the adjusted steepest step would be 0.2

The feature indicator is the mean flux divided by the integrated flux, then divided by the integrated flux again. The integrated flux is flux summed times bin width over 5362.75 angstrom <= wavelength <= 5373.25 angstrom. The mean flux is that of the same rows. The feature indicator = 0.0016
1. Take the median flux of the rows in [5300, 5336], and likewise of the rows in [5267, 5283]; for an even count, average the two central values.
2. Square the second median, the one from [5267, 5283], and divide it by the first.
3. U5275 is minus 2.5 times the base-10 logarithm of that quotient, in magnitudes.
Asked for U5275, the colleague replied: -1.71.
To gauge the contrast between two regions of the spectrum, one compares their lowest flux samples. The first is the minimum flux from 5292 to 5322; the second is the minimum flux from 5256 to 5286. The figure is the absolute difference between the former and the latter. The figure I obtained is 1.42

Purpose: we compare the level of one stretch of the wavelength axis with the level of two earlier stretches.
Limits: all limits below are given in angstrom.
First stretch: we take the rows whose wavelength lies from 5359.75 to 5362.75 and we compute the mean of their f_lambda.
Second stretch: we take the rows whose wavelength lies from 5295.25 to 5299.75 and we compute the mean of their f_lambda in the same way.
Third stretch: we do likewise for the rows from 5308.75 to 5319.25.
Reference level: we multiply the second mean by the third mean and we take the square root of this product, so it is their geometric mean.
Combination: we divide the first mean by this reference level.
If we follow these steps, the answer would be 1.10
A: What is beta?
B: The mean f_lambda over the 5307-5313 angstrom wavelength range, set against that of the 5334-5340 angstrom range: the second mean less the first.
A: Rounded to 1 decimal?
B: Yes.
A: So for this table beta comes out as -0.3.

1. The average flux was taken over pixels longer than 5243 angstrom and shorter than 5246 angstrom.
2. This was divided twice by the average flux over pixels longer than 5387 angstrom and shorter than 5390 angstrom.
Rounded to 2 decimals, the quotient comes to 0.11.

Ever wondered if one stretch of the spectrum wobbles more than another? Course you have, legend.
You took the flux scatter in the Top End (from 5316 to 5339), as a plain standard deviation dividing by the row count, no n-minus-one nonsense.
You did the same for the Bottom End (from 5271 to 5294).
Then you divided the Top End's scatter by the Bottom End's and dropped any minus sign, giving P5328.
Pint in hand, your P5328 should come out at 0.98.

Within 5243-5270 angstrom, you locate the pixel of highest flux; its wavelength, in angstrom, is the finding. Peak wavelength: 5258.5 angstrom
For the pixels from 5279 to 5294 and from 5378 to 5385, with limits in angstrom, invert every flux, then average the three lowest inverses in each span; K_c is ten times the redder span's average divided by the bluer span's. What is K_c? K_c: 9.3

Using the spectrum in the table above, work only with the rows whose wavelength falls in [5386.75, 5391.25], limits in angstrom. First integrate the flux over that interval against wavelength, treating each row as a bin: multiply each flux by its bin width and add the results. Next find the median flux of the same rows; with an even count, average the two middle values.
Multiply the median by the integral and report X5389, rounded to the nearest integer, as 204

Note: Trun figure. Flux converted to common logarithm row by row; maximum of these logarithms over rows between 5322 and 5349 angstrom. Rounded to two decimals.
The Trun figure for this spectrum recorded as 0.76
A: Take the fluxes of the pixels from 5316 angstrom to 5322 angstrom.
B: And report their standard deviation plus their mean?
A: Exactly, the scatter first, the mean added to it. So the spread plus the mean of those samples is 6.2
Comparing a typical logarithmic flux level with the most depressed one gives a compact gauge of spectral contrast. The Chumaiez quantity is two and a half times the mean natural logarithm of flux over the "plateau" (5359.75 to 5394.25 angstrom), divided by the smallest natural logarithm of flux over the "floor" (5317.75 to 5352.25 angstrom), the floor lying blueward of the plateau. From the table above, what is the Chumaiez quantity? 3.17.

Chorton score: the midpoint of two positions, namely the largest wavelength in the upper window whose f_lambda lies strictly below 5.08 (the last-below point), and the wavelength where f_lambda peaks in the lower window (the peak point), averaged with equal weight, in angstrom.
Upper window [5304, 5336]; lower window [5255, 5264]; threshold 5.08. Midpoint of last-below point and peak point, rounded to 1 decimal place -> 5294.5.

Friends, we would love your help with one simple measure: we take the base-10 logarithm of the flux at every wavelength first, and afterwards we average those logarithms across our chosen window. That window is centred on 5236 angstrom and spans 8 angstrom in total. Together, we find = 0.706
